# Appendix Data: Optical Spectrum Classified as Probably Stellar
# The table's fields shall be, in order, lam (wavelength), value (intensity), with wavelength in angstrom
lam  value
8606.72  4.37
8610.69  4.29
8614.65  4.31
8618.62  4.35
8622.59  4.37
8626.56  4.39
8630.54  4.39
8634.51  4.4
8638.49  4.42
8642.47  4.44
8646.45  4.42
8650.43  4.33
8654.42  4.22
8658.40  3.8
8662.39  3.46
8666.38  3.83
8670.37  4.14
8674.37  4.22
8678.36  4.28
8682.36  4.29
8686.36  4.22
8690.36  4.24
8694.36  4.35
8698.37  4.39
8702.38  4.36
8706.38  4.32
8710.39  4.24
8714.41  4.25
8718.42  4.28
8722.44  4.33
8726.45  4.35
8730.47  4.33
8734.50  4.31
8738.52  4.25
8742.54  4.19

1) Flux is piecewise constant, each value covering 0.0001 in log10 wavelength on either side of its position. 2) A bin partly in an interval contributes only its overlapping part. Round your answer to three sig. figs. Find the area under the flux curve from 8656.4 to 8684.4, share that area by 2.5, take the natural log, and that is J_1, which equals 3.80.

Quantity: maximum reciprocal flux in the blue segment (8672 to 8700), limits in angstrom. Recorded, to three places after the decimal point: 0.237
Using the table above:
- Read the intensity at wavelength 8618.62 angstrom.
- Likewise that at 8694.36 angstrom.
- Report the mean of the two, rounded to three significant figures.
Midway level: 4.35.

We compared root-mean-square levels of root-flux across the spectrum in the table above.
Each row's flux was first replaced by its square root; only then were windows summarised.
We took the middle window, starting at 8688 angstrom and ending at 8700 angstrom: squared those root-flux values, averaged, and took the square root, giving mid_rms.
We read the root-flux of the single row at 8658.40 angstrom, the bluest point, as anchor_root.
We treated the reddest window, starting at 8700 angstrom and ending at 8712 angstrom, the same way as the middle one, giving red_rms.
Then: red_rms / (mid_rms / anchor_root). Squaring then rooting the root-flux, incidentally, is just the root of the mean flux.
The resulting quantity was 1.94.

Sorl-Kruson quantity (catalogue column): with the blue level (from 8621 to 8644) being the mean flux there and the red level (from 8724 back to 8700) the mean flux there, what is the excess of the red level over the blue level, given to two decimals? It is -0.10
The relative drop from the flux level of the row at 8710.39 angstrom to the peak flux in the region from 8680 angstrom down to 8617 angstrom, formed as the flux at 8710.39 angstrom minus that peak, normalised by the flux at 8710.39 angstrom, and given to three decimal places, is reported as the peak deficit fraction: -0.047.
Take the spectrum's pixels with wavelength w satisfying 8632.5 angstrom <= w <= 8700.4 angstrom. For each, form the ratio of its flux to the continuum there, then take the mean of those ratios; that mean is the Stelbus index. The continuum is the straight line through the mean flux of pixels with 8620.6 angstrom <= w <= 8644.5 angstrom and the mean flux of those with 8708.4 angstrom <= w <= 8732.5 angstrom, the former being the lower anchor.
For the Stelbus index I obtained 0.96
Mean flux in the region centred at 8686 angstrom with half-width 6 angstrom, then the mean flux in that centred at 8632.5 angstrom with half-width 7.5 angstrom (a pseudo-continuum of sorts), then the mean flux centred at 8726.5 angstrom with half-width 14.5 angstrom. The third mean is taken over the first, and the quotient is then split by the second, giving 0.230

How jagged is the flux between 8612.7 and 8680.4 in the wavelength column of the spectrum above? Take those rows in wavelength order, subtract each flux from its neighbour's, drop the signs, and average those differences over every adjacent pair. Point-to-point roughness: 0.12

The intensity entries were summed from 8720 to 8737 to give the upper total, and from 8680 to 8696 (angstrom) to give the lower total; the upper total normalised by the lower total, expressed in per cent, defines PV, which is 101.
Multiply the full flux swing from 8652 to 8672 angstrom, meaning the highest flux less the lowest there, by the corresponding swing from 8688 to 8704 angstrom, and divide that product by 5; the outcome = 0.023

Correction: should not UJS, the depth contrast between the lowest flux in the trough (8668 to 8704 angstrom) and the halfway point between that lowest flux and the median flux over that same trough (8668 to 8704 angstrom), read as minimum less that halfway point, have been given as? -0.070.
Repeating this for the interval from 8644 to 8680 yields -0.380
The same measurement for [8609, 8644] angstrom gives -0.050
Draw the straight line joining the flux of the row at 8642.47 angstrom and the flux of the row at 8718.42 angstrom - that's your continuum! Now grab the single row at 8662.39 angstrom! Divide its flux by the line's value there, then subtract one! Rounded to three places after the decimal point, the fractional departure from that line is -0.213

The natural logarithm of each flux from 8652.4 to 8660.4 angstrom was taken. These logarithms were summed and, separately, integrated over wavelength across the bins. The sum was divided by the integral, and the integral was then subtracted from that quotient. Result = -10.8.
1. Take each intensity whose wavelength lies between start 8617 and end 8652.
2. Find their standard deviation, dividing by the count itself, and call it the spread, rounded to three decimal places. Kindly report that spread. 0.033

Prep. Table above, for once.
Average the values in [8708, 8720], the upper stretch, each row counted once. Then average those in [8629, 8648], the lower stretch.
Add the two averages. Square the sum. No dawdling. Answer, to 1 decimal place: 75.2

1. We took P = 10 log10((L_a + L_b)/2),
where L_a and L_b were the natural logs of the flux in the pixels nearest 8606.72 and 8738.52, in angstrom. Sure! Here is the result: 1.65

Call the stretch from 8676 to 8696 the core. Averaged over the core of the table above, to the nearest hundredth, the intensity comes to 4.28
